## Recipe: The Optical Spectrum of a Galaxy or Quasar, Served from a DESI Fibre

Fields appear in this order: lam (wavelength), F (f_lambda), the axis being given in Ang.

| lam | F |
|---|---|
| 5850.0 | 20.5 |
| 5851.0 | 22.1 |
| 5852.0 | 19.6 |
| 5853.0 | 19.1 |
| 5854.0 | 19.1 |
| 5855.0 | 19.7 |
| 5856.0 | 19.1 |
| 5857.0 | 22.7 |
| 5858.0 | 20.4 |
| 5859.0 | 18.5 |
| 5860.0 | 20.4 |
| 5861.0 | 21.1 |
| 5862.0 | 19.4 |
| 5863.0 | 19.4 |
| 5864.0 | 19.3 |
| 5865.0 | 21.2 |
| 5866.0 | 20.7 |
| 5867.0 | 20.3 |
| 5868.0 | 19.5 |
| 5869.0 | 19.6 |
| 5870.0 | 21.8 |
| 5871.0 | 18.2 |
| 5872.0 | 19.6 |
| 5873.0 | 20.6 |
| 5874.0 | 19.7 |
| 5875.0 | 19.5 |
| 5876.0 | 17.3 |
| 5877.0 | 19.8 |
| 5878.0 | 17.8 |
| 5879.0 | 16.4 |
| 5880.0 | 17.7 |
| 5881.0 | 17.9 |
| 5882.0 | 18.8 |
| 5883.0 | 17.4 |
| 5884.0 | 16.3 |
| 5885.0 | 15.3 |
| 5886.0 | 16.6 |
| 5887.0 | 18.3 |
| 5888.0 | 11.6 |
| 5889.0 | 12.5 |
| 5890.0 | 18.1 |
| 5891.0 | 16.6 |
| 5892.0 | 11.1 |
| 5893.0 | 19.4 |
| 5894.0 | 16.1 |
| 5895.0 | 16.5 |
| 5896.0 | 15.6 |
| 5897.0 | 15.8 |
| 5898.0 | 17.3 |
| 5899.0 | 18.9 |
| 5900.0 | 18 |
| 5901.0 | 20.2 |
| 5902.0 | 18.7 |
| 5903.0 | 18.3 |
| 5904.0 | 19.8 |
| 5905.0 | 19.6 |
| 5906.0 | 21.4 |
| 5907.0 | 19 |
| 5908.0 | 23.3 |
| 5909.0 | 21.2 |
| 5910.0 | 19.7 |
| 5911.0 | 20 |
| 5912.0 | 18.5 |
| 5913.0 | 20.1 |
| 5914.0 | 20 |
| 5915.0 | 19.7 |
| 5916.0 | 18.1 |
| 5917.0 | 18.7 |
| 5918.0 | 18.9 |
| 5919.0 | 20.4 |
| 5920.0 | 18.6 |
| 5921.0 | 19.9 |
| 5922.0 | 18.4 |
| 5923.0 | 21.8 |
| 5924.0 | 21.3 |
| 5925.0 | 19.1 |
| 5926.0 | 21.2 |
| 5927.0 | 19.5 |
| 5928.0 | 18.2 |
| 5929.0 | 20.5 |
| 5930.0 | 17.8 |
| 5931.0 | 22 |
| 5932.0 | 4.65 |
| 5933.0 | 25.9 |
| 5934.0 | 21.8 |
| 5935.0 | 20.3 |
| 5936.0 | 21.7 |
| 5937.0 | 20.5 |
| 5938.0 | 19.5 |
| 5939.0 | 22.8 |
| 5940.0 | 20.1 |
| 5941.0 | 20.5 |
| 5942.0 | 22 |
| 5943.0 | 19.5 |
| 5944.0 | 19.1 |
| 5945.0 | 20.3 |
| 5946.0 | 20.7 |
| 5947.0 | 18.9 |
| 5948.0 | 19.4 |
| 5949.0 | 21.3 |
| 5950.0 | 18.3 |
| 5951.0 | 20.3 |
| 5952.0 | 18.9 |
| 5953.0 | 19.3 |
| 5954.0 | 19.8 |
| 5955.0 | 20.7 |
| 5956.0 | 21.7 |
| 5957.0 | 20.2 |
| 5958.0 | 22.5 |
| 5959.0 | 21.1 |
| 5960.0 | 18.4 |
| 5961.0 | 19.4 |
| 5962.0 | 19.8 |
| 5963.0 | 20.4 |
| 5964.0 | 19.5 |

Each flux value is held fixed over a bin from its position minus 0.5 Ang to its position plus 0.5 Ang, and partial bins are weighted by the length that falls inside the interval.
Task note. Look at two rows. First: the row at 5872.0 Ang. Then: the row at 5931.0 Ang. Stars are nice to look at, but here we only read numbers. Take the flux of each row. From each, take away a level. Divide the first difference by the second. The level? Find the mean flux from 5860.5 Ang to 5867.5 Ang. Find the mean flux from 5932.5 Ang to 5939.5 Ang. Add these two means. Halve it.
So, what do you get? -1.4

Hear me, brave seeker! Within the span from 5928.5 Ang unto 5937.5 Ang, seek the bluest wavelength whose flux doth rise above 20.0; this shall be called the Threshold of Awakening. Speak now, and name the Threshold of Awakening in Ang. 5929.0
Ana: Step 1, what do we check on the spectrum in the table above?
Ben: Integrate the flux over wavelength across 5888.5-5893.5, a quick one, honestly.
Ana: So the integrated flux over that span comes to 78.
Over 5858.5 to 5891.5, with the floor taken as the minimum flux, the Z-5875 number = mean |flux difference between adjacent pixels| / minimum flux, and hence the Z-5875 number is 0.13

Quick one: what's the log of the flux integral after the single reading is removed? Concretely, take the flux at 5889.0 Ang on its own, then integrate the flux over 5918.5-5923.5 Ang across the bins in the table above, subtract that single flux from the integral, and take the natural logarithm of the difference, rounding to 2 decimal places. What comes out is 4.46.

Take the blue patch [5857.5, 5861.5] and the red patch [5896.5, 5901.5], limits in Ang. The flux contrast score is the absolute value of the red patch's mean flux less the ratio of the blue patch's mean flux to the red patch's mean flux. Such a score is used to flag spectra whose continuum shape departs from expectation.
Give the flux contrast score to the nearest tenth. 16.9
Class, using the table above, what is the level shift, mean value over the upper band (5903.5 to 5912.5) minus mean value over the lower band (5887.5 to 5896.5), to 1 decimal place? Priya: 5.0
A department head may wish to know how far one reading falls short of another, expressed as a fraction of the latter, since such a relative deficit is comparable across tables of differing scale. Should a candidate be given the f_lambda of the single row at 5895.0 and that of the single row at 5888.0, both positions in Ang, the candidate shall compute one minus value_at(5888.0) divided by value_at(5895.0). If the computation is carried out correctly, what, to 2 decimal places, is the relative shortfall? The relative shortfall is 0.30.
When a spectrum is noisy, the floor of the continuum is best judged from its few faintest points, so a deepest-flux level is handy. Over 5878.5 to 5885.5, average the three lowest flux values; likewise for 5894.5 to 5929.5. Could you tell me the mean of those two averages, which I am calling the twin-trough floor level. 16.0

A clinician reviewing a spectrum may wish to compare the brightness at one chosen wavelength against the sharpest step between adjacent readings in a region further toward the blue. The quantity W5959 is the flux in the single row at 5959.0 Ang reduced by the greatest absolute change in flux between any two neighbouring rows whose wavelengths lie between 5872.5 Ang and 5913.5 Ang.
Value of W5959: 12.8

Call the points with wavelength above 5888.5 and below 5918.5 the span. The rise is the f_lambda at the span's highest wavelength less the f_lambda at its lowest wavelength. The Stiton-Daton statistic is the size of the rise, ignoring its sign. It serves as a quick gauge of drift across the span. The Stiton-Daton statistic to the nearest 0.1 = 6.4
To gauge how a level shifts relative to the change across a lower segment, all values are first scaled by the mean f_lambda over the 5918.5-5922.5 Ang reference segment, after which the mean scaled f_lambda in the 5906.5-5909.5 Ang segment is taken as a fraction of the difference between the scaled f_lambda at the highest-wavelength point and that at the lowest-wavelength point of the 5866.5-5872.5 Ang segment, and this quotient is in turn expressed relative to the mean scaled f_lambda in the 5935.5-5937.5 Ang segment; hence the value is -28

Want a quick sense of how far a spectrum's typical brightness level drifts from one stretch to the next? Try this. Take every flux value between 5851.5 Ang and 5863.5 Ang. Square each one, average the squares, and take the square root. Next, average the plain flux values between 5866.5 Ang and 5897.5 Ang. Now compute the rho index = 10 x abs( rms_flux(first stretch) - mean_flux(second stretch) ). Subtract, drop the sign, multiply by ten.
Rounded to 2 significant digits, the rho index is 24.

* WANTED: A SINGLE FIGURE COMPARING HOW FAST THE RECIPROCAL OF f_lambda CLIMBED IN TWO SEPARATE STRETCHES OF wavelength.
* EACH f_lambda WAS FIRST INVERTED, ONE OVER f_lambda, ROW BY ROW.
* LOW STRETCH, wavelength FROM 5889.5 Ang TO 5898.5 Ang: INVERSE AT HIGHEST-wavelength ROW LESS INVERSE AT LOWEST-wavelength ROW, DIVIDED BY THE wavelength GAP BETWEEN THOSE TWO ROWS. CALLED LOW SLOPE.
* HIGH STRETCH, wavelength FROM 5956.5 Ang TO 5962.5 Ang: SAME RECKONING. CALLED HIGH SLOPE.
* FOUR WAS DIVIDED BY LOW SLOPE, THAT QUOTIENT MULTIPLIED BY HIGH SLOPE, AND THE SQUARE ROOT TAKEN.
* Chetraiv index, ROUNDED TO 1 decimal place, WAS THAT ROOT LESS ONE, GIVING 0.6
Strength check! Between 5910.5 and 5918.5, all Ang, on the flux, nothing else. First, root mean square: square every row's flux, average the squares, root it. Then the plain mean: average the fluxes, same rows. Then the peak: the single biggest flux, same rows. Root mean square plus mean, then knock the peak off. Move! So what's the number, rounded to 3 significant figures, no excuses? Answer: 18.4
